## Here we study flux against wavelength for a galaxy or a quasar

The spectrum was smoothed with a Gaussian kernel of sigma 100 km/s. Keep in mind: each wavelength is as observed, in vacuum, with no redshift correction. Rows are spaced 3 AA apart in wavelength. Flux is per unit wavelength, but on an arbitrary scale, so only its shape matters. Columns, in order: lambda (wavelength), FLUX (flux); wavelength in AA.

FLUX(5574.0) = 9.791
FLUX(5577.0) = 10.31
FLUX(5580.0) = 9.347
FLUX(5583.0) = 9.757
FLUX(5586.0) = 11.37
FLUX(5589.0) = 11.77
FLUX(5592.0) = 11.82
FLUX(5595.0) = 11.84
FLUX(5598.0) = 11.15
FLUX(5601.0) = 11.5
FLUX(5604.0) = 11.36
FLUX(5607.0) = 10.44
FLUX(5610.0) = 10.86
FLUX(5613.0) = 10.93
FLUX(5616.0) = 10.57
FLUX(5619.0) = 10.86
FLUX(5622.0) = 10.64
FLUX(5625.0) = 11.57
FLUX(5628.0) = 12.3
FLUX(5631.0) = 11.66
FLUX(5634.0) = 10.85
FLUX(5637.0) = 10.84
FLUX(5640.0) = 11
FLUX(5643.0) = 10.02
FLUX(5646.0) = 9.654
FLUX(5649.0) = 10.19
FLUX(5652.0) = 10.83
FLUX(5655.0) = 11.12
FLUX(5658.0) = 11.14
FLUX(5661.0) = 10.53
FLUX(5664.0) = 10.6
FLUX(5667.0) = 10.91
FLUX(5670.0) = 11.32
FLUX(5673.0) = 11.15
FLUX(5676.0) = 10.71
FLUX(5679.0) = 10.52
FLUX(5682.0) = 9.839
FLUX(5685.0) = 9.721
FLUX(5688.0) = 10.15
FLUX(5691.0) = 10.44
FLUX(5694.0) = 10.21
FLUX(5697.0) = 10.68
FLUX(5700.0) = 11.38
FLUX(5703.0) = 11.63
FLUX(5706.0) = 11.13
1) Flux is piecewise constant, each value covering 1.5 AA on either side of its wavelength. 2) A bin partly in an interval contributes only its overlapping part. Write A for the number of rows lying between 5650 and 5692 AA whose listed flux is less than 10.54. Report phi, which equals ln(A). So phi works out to 1.8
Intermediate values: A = 6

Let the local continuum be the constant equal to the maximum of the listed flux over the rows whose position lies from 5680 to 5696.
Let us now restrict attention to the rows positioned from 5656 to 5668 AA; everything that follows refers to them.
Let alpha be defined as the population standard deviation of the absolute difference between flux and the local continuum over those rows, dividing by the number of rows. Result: 0.245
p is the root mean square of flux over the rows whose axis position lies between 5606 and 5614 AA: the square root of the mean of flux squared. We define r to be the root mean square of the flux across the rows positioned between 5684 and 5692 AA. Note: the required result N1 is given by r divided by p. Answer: 0.94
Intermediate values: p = 10.7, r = 10.1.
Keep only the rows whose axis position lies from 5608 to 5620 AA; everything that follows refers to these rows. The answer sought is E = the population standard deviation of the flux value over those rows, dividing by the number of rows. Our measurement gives 0.14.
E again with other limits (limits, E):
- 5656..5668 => 0.25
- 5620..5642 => 0.55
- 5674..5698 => 0.35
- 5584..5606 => 0.25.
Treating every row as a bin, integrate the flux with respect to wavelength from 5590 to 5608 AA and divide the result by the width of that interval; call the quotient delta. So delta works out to 11.4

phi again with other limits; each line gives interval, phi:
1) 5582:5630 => 0.7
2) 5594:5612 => 0.0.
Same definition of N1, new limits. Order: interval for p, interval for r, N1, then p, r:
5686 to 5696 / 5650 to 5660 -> 1.07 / 10.3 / 11.0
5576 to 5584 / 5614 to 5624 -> 1.09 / 9.8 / 10.7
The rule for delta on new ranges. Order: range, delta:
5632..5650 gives 10.5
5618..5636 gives 11.3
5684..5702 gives 10.5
